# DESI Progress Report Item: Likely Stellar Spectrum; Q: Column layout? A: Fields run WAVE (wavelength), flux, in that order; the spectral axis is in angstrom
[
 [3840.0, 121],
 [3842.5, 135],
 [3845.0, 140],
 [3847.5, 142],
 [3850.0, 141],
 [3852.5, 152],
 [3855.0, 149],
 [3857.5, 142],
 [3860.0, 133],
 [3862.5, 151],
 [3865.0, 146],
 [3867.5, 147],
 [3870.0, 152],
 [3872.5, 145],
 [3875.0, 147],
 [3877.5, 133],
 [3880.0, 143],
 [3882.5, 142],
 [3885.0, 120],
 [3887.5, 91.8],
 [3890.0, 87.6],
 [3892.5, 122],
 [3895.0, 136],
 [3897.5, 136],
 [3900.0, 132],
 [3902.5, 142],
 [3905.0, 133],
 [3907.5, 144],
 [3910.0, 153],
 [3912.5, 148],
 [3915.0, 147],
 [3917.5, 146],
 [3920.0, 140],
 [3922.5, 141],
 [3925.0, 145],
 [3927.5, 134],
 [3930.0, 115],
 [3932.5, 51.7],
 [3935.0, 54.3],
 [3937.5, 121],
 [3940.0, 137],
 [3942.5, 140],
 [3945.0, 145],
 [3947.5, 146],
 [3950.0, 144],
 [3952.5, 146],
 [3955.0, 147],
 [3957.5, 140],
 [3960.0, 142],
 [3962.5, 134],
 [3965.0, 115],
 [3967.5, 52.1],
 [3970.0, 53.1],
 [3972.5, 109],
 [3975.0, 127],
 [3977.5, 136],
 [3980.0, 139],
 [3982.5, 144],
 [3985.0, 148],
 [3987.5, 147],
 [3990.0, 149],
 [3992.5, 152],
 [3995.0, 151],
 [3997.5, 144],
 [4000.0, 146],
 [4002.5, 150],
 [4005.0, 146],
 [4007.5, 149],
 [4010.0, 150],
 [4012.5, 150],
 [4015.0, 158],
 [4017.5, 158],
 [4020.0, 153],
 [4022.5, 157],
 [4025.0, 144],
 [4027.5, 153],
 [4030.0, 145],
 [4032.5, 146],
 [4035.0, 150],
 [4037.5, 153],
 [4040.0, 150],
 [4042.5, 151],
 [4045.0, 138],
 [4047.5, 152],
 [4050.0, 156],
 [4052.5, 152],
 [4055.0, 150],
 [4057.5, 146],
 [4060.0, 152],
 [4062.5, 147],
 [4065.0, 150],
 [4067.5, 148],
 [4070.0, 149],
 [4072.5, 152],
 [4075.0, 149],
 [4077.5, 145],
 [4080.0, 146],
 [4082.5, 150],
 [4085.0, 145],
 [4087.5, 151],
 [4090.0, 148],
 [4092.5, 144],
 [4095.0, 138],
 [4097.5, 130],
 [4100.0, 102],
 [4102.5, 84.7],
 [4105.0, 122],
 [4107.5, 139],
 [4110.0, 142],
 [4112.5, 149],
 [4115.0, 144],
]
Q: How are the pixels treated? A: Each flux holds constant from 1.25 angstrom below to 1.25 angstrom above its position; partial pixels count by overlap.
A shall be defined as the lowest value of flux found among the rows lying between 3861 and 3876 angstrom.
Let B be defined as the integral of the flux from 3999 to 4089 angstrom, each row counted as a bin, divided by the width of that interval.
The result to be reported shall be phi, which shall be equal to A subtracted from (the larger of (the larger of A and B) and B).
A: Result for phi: 5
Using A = 145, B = 150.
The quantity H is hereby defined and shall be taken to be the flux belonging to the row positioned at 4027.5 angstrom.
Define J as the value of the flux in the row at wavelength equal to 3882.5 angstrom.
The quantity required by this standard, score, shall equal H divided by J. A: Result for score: 1.08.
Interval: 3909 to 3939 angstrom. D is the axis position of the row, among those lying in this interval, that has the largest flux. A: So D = 3910.0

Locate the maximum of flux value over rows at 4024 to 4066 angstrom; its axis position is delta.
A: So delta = 4050.0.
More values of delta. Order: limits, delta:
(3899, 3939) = 3910.0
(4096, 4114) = 4112.5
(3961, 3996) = 3992.5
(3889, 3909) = 3907.5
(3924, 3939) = 3925.0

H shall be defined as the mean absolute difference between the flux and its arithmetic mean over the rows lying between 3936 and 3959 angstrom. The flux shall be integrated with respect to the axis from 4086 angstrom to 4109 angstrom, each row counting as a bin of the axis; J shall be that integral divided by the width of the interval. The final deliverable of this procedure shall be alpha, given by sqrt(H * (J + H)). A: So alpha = 27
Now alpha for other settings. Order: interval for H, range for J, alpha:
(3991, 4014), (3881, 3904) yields 17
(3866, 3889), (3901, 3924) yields 47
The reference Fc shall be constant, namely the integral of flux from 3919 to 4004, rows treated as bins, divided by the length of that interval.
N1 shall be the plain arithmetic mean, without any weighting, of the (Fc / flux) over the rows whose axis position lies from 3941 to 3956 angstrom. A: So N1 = 0.89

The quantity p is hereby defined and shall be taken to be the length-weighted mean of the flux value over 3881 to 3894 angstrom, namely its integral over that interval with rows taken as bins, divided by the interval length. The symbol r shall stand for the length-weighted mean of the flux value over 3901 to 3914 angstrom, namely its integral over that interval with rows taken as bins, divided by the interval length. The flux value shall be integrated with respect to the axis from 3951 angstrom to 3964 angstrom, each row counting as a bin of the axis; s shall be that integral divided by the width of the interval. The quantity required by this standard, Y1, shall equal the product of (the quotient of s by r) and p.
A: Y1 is 112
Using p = 114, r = 144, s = 141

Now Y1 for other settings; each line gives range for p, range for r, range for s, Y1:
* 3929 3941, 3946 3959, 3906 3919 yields 96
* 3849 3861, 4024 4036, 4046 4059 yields 147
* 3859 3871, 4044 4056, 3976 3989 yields 139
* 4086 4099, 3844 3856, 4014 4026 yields 151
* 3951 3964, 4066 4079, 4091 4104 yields 114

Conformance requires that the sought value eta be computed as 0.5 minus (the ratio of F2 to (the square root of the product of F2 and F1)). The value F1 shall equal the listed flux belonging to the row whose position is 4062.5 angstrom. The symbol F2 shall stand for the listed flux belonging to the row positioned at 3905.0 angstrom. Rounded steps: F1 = 147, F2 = 133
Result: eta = -0.45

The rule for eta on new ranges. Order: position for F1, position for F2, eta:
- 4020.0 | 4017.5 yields -0.52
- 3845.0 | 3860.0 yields -0.47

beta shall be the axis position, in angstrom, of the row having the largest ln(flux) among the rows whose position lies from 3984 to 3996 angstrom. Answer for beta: 3992.5 angstrom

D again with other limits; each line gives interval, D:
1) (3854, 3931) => 3910.0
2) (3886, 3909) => 3907.5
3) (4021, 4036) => 4022.5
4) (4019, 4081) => 4022.5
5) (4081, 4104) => 4087.5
